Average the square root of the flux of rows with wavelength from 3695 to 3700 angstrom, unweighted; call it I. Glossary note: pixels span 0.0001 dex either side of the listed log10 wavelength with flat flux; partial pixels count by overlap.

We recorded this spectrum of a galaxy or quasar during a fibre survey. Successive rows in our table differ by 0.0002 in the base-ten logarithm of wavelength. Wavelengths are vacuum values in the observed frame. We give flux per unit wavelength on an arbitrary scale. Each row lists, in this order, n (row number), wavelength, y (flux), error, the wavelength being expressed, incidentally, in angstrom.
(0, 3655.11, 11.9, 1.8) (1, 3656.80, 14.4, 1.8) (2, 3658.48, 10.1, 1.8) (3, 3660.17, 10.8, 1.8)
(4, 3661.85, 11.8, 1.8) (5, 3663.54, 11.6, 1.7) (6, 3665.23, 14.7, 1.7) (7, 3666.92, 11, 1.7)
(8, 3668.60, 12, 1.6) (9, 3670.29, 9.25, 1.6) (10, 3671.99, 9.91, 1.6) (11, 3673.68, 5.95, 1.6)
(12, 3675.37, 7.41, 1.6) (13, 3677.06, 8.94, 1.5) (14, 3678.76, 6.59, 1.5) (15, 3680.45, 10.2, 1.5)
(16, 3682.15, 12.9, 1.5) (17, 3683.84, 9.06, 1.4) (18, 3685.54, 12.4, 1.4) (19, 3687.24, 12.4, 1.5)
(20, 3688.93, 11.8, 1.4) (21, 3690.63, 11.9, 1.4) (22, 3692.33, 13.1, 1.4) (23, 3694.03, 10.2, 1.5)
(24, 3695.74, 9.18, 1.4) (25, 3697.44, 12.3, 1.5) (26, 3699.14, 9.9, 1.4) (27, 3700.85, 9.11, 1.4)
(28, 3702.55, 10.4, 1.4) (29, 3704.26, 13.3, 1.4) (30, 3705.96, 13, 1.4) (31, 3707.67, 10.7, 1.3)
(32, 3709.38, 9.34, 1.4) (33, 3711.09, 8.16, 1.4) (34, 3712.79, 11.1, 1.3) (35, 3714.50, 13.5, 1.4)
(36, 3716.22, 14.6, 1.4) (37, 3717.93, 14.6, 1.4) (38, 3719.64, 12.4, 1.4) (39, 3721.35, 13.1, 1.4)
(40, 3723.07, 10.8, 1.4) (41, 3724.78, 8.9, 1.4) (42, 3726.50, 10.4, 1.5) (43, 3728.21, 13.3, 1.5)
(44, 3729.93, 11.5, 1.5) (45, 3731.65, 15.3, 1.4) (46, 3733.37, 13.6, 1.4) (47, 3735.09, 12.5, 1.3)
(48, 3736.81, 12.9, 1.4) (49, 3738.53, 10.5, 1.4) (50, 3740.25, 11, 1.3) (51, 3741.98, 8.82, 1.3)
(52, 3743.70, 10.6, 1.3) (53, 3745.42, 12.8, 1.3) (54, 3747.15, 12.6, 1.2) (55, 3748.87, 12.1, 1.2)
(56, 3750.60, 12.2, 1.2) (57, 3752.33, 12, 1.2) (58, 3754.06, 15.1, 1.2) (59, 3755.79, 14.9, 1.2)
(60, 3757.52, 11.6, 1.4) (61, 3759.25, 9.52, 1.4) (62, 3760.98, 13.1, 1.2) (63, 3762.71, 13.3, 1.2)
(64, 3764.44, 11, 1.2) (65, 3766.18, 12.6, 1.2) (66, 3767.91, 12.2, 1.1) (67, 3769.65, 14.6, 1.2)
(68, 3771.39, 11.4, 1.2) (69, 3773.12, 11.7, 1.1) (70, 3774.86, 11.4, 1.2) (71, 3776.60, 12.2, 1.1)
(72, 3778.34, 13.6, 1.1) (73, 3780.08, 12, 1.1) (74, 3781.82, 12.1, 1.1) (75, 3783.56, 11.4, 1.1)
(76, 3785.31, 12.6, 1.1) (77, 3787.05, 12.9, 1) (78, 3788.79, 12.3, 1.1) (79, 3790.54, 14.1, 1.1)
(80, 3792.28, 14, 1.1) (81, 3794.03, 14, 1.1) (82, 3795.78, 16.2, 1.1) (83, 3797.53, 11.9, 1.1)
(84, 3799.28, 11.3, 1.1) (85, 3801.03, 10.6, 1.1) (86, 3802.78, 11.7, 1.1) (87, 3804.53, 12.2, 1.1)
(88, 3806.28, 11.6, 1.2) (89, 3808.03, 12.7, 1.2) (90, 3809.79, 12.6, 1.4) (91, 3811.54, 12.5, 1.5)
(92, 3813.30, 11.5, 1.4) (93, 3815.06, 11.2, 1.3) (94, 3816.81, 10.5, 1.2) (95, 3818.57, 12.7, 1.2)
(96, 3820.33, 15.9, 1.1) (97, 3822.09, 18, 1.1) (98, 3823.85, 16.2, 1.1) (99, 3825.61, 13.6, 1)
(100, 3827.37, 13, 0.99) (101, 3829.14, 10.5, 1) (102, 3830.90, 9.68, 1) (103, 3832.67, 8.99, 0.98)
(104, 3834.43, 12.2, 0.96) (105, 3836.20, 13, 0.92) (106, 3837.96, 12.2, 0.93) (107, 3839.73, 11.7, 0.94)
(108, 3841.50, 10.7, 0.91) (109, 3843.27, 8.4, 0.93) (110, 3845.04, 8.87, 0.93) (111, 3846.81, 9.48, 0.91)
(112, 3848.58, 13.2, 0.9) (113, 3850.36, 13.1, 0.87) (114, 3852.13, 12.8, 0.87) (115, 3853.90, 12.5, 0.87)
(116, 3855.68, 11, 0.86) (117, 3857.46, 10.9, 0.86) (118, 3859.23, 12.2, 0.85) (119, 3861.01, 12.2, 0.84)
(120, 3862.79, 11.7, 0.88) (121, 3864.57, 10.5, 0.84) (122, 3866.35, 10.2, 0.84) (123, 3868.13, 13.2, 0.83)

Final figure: 3.23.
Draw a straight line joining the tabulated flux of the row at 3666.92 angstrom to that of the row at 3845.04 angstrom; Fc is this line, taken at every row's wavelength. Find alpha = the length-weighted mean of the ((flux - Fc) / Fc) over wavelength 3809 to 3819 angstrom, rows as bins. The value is 0.28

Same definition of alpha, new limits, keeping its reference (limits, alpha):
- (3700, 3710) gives 0.04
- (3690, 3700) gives 0.04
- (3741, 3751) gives 0.14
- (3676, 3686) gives -0.09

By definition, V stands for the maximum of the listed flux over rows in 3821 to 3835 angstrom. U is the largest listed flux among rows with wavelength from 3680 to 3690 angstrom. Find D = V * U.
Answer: 232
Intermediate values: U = 12.9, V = 18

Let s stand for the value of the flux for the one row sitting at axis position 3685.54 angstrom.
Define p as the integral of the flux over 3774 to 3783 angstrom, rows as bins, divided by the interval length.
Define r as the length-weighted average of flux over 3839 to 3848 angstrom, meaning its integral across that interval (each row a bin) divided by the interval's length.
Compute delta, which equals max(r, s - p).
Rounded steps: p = 12.2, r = 9.9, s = 12.4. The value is 9.9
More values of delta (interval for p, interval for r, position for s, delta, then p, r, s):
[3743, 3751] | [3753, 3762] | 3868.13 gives 12.8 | 12.1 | 12.8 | 13.2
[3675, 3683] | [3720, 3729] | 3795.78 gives 11.4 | 9.3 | 11.4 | 16.2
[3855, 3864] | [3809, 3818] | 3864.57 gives 11.7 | 11.6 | 11.7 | 10.5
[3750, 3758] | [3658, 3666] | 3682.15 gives 11.8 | 13.3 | 11.8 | 12.9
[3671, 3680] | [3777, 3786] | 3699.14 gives 12.3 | 7.9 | 12.3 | 9.9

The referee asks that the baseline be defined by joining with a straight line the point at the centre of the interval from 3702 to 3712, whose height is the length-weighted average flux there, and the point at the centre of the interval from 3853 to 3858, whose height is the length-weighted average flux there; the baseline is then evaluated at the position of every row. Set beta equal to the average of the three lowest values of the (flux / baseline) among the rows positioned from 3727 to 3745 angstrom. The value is 0.91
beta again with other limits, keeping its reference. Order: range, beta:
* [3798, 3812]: 0.99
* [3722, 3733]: 0.92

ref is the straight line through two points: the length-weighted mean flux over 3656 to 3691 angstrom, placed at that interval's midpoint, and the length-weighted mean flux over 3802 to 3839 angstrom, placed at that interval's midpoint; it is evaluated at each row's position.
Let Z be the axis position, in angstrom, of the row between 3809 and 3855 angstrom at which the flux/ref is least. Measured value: 3843.27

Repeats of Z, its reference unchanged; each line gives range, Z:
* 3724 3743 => 3741.98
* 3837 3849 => 3843.27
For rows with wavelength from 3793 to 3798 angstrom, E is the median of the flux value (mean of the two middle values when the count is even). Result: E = 14.0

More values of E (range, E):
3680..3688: 12.4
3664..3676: 9.9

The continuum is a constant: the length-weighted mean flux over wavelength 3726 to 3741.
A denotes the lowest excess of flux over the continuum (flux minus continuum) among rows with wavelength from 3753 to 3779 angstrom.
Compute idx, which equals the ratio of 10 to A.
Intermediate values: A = -2.9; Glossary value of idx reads -3.5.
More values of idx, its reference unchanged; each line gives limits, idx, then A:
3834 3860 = -2.5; -4.0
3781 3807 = -5.6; -1.8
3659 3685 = -1.6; -6.4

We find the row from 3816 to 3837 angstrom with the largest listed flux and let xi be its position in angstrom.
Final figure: 3822.09 angstrom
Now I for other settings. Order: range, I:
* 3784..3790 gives 3.55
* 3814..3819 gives 3.38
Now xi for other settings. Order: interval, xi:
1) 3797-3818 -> 3808.03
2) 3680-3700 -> 3692.33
